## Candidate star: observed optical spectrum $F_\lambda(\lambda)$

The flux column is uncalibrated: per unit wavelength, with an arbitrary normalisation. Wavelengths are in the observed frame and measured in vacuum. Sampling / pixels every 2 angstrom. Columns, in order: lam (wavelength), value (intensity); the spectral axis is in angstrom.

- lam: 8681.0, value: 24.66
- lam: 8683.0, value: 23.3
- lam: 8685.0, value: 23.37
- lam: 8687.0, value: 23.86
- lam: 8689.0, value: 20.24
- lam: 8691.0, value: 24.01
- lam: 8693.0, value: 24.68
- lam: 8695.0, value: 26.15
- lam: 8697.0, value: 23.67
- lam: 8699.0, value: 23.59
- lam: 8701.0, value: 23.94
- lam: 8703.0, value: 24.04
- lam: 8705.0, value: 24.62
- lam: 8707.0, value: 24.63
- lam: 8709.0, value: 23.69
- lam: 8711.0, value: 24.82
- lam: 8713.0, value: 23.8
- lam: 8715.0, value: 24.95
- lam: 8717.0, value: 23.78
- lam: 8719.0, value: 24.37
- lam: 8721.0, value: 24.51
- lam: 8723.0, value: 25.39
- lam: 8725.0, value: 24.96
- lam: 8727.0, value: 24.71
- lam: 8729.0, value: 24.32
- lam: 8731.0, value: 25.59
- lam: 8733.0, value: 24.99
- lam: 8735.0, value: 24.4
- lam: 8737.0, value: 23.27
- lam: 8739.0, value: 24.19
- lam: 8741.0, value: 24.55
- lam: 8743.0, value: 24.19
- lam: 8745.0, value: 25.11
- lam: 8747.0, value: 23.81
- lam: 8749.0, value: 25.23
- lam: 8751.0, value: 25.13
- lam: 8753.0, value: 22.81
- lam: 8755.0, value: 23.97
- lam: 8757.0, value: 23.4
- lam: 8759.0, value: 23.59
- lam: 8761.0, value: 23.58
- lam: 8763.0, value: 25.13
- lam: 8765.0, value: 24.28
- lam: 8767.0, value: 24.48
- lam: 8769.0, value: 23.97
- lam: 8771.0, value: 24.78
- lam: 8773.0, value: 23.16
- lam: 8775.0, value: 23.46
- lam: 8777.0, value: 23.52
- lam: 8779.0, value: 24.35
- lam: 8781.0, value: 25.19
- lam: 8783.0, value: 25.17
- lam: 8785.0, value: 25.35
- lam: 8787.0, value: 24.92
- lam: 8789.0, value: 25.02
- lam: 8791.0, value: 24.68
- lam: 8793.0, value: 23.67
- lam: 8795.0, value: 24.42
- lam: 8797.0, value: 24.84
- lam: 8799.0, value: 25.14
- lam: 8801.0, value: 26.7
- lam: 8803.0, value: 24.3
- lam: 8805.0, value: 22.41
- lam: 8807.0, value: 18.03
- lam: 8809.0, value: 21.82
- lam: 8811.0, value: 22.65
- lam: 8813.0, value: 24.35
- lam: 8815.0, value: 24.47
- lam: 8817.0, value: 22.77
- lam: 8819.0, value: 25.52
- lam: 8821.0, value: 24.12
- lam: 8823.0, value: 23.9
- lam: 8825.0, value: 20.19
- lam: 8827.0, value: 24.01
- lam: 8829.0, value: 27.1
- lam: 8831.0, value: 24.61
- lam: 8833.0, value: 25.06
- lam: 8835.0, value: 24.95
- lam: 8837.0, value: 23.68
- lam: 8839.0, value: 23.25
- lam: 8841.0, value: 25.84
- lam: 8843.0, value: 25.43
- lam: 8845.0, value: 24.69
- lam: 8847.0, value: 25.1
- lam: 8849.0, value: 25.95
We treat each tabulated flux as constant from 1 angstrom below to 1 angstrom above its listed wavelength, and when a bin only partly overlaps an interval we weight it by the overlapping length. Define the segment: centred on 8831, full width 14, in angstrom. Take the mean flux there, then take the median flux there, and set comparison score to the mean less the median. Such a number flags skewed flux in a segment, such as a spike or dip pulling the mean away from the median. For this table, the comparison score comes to -0.4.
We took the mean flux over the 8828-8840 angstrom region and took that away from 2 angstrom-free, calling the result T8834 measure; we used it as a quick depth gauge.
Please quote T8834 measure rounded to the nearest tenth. -22.8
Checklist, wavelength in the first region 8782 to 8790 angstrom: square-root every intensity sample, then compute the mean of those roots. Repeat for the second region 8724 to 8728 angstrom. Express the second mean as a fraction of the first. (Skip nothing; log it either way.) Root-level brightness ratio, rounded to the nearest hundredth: 0.99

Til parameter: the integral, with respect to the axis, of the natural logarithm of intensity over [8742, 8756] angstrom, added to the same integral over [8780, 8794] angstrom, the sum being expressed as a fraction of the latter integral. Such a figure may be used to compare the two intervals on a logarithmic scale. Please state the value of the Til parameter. 1.99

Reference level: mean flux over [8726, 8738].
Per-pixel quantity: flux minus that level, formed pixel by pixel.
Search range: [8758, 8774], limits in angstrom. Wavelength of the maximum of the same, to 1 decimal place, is 8763.0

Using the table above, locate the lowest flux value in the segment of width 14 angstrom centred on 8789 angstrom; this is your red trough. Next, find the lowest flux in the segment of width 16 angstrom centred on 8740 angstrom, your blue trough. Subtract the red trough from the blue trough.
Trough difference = -0.4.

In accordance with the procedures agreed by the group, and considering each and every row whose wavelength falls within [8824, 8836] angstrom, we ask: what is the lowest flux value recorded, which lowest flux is 20.19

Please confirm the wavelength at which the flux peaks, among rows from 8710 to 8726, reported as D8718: 8723.0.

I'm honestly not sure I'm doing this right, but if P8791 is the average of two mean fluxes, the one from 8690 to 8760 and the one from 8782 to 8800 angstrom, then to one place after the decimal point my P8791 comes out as 24.6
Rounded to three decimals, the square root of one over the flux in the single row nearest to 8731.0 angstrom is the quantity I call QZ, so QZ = 0.198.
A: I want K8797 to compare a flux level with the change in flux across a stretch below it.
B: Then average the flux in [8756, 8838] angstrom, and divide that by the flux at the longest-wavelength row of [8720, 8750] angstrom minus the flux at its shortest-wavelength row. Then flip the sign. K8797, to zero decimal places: -33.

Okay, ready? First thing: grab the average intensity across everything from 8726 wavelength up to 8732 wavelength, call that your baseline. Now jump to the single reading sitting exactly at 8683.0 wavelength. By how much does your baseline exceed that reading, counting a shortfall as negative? 1.6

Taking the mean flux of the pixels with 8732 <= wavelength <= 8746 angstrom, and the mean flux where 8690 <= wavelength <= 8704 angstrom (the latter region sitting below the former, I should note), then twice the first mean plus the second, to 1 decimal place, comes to 73.1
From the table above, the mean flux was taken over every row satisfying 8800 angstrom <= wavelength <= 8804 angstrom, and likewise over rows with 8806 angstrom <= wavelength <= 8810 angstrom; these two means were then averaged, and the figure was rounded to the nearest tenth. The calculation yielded 22.7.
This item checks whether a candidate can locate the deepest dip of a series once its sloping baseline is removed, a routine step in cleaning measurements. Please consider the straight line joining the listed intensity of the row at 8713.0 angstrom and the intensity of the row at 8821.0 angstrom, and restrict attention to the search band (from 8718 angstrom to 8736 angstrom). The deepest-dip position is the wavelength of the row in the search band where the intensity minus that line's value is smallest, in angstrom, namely 8729.0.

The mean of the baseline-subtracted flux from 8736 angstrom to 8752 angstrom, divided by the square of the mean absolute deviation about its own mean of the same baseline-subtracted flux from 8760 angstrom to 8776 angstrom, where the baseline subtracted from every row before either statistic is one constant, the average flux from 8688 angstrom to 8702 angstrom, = 2.2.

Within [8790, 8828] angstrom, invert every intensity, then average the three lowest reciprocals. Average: 0.0388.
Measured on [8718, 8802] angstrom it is 0.0386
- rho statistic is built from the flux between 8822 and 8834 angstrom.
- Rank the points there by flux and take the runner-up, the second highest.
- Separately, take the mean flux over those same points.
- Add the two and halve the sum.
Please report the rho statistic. 24.6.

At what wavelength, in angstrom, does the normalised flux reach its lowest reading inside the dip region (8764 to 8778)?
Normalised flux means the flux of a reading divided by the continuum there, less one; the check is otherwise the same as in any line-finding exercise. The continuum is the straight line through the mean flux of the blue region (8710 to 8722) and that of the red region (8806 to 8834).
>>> 8773.0 angstrom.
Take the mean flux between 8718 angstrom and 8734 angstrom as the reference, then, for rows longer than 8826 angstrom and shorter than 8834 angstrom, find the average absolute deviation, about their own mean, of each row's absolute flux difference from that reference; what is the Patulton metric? 0.68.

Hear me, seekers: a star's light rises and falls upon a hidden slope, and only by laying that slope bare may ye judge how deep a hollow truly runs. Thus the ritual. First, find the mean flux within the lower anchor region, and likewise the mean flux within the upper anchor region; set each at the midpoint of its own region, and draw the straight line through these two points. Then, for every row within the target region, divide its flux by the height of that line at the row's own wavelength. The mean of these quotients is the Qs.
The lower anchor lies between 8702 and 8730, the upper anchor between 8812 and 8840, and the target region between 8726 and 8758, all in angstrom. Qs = 1.00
